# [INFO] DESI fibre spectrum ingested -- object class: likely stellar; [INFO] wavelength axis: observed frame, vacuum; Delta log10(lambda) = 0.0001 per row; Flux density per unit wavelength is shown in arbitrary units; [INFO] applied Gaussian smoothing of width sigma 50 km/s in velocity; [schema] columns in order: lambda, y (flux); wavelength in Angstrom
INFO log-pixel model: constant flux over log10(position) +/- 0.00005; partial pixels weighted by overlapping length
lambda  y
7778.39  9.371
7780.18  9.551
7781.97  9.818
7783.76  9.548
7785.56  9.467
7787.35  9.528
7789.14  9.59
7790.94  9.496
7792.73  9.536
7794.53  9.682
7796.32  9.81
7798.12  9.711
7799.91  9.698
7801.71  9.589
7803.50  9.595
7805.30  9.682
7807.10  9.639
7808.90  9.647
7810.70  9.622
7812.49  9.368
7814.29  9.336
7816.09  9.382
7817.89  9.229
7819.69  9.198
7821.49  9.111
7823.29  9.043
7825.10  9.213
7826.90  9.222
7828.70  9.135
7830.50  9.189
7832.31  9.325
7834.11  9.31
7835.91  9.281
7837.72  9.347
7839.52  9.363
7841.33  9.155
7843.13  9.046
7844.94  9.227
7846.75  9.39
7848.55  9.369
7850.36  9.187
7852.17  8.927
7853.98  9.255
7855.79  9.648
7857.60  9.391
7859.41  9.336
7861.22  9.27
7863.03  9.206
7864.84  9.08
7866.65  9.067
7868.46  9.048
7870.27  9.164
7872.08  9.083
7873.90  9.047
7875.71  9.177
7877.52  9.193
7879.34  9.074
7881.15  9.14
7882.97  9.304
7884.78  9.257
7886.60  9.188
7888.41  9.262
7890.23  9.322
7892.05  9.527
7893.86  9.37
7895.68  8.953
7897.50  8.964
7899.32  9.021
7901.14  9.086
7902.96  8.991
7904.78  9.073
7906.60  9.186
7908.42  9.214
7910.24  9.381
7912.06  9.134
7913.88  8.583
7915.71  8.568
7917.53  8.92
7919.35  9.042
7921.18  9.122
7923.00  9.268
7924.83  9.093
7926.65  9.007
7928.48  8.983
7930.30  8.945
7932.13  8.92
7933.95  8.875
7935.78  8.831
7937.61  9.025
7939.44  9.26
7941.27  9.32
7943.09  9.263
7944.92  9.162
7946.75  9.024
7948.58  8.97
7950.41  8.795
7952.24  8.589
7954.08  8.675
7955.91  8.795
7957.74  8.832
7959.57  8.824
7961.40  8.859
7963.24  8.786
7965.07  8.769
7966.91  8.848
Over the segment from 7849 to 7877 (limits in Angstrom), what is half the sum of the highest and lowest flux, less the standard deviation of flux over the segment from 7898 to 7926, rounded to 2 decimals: 9.07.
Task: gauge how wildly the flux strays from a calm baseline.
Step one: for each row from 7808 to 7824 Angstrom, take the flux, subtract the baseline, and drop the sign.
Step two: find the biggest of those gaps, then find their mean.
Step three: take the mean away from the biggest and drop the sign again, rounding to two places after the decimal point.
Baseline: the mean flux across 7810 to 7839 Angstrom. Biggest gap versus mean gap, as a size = 0.21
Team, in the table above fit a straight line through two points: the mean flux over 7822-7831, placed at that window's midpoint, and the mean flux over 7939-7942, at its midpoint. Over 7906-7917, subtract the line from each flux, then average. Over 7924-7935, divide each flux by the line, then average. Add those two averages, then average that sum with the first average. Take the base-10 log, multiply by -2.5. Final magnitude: 1.6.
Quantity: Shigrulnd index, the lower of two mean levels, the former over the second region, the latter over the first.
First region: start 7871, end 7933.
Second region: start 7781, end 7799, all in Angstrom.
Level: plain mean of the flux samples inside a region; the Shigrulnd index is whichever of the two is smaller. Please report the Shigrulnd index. 9.10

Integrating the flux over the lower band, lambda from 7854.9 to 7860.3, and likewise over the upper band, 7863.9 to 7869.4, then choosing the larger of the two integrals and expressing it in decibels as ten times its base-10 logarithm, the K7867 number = 17.1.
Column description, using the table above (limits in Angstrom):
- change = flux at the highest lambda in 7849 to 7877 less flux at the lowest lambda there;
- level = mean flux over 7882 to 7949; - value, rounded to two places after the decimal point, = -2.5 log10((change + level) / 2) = -1.64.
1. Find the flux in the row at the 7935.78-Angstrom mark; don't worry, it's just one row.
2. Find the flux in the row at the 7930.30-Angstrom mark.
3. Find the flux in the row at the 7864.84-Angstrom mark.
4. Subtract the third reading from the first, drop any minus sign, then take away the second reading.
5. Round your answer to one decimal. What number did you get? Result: -8.7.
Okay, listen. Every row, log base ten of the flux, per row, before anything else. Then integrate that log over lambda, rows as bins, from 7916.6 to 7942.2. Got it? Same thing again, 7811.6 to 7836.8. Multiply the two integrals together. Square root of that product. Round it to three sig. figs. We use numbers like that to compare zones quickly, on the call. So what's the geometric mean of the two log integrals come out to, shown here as 24.4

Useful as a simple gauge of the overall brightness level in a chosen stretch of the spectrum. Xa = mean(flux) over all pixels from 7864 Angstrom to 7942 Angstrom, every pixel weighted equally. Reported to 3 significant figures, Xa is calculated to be 9.09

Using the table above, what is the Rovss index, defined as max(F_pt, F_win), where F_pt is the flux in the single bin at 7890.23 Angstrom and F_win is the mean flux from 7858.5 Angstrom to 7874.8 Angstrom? 9.32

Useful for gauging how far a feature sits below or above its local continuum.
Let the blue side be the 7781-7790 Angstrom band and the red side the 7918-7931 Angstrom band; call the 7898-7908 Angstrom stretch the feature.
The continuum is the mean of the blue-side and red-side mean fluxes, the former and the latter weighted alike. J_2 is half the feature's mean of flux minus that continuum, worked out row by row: -0.13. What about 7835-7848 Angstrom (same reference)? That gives -0.03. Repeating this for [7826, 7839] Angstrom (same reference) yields -0.03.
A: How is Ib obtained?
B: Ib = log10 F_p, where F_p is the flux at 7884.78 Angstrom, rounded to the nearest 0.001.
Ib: 0.966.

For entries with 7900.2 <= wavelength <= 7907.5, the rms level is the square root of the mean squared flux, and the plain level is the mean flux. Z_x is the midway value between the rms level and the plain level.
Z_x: 9.08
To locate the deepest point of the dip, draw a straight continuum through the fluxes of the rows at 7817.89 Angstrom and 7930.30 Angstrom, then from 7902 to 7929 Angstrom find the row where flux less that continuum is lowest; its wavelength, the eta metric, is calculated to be 7915.71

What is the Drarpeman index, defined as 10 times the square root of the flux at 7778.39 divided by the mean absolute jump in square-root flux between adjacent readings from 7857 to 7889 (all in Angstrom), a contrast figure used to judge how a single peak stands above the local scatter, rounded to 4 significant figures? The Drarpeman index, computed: 2500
